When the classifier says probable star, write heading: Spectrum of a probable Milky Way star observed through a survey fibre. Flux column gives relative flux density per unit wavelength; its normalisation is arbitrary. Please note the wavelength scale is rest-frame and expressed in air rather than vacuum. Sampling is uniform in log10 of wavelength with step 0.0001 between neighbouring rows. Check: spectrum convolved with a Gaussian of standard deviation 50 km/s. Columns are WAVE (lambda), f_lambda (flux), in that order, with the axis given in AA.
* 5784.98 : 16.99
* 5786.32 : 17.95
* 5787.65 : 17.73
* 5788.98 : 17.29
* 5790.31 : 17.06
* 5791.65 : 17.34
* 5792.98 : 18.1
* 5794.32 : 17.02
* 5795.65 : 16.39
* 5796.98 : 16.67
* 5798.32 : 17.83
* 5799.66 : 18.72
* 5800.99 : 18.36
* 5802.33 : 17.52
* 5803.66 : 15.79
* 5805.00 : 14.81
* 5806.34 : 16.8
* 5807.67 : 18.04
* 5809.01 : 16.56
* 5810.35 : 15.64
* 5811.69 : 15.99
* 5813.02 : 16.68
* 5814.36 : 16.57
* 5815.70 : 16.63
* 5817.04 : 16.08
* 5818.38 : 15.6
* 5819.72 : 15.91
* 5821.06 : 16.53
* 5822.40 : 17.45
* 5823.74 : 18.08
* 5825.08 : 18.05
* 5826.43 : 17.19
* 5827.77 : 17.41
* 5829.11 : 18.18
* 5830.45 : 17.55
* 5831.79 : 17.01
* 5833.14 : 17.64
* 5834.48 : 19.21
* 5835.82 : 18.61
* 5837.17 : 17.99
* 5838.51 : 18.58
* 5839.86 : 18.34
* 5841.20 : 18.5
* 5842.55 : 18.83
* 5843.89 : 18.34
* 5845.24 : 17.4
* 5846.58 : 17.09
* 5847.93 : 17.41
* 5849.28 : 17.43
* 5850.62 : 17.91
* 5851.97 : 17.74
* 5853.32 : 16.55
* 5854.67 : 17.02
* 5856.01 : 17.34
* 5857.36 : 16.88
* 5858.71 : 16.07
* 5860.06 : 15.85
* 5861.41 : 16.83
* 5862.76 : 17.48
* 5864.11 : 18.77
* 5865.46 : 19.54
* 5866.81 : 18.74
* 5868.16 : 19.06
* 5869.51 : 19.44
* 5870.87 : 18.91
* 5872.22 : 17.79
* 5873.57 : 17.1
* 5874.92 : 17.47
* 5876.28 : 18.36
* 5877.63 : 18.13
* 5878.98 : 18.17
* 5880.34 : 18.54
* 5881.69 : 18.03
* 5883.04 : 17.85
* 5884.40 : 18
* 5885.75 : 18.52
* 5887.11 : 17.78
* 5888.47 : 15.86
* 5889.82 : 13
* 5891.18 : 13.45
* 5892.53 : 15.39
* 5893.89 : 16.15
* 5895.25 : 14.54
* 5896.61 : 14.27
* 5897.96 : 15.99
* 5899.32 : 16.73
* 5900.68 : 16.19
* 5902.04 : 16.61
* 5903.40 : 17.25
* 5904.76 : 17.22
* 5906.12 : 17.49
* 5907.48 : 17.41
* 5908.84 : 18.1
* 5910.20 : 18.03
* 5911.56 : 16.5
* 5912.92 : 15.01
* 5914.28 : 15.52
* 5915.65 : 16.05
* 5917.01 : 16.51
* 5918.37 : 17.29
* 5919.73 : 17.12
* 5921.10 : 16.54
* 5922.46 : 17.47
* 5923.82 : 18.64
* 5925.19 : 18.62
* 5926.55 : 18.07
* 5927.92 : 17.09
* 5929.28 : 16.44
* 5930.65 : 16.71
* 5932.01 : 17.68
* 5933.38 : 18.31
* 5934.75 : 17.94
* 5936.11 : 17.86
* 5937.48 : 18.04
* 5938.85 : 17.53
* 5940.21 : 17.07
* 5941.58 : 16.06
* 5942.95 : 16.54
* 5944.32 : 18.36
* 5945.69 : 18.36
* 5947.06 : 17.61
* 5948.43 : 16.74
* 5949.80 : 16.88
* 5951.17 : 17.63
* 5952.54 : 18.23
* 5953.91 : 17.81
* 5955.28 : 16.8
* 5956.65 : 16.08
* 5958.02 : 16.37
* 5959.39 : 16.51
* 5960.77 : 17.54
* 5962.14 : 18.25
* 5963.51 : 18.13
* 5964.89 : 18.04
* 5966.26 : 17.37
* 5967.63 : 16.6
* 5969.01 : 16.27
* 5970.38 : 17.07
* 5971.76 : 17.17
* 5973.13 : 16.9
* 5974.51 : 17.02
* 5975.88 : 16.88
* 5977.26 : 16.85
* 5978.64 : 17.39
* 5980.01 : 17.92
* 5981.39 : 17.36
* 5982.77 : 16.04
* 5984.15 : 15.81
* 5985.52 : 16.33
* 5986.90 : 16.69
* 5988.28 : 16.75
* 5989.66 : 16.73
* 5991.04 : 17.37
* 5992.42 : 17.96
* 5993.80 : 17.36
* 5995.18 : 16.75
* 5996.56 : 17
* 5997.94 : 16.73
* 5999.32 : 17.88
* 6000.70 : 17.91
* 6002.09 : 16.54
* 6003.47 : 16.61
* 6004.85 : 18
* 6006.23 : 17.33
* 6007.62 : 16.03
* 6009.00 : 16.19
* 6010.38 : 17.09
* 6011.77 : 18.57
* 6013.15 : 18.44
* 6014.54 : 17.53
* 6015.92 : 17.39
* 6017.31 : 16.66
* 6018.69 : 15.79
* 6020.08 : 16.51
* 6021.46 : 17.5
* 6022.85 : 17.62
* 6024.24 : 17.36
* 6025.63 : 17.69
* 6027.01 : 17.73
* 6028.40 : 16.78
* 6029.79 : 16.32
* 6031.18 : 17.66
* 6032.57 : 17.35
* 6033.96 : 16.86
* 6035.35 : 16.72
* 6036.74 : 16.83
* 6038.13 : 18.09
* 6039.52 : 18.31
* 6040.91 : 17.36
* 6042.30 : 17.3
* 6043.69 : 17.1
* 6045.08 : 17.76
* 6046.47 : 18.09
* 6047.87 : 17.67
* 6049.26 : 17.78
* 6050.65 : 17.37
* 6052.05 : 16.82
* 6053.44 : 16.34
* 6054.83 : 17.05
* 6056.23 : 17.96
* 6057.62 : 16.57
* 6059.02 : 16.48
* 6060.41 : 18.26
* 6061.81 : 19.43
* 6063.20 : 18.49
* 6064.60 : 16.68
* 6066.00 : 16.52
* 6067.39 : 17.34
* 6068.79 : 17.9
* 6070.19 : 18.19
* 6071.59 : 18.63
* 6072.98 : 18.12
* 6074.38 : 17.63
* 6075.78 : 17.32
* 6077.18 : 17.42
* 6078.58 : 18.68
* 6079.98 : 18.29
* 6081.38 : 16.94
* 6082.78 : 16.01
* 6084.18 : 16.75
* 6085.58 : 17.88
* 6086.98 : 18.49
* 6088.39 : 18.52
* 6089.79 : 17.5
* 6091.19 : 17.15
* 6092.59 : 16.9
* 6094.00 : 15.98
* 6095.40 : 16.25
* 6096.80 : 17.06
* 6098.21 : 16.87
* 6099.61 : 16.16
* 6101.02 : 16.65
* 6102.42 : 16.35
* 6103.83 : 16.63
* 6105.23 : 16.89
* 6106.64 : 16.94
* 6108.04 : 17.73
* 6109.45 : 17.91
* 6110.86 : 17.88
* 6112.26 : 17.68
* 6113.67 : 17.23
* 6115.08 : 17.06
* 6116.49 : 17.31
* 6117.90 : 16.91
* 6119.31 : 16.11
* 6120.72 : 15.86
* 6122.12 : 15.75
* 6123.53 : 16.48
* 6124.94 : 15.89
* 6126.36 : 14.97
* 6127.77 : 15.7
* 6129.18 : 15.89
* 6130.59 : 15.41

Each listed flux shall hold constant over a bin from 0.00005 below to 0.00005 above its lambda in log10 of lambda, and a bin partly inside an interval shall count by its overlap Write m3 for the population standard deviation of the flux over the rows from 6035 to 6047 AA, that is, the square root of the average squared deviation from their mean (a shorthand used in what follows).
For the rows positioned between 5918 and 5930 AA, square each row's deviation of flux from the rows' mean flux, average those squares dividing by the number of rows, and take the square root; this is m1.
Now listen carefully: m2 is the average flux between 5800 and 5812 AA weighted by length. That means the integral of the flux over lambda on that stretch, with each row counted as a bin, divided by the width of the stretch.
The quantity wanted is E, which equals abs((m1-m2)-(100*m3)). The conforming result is 71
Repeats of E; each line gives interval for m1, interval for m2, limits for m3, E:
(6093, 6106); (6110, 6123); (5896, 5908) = 112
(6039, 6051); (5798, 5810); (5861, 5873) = 104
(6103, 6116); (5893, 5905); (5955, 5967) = 93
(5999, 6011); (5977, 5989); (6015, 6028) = 79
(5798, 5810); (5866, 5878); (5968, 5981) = 59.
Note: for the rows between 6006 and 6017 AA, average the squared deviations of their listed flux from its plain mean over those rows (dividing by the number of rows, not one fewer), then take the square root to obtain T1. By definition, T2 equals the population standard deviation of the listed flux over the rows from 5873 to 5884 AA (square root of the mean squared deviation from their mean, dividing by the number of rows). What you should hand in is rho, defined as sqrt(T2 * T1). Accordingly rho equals 0.615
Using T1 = 0.86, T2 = 0.44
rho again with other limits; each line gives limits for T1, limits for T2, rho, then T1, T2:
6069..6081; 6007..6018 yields 0.658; 0.49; 0.88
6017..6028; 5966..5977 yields 0.461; 0.66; 0.32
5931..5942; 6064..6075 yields 0.679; 0.66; 0.69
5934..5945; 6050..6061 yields 0.703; 0.75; 0.66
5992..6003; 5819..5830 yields 0.643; 0.55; 0.75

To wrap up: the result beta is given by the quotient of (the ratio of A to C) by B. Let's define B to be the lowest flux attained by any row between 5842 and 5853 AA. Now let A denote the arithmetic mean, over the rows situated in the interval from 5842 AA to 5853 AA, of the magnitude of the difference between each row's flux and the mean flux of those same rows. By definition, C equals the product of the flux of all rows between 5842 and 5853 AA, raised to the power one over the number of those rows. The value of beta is 0.0015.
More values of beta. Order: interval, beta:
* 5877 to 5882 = 0.0005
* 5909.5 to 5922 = 0.0027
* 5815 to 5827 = 0.0029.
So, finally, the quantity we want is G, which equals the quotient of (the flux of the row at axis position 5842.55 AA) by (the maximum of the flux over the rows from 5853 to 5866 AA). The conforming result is 0.96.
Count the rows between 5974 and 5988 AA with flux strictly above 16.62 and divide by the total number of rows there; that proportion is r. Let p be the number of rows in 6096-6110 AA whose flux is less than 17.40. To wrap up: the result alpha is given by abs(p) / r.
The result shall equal 11.4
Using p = 8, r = 0.7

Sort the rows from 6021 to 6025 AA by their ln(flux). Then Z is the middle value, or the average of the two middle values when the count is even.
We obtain 2.86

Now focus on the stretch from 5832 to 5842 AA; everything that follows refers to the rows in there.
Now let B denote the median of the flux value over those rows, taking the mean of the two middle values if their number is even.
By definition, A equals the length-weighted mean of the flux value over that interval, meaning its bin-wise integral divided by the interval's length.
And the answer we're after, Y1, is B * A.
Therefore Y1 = 339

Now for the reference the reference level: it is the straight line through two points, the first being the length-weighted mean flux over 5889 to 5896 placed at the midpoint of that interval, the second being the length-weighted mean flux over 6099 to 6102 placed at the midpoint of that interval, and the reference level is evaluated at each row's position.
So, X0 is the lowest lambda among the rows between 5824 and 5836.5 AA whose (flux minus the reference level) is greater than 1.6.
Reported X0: 5825.08 AA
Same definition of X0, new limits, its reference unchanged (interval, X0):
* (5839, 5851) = 5839.86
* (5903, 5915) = 5903.40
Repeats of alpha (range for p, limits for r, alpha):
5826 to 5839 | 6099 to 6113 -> 2.5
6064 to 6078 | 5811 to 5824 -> 10.0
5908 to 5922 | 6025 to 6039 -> 8.9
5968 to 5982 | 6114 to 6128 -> 30.0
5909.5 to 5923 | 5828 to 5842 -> 8.0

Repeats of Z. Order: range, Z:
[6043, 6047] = 2.88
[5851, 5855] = 2.83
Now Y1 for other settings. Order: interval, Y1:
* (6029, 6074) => 304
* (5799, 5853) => 303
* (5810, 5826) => 275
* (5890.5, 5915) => 265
